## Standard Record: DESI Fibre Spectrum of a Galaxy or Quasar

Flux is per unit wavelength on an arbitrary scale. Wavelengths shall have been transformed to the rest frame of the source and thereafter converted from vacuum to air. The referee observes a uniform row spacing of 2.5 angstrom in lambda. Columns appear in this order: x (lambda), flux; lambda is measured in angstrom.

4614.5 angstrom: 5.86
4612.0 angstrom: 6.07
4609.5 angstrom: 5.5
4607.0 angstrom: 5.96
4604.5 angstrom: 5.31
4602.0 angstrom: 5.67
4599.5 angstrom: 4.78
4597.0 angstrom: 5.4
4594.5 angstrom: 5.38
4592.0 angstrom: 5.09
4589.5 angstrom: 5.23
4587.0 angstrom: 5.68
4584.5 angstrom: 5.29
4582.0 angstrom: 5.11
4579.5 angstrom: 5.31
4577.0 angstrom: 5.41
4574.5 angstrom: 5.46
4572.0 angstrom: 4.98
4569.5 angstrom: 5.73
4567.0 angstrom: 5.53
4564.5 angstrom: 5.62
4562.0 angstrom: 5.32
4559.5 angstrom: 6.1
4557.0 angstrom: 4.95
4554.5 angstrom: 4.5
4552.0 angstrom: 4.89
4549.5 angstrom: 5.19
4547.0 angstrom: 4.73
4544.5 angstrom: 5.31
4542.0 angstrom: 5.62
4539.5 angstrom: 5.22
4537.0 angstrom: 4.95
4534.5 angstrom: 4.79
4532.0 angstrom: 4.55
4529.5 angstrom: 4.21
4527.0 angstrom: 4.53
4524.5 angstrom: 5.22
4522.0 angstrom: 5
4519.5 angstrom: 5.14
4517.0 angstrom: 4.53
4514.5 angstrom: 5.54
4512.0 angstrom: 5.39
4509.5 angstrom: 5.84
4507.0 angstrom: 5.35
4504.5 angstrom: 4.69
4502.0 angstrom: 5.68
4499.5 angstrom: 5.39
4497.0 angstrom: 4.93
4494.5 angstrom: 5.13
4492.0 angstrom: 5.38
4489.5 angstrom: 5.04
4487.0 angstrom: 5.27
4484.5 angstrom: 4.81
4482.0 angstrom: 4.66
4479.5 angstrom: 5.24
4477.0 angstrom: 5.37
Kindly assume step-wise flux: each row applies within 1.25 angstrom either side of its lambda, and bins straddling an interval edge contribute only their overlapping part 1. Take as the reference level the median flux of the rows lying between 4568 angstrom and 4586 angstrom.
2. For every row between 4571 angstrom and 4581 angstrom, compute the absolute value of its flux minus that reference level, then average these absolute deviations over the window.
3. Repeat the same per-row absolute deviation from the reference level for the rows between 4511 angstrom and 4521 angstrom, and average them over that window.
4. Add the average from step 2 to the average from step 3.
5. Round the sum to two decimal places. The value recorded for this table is 0.46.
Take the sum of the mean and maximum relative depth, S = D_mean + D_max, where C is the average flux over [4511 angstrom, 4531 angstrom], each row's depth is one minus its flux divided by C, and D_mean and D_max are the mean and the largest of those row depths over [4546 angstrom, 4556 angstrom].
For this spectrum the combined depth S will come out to 0.11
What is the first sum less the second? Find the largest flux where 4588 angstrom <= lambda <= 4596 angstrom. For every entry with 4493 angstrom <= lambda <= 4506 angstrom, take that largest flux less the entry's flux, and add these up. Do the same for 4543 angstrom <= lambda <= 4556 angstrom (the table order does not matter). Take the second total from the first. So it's -1.2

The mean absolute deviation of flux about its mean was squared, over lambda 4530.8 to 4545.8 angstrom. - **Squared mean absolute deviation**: 0.096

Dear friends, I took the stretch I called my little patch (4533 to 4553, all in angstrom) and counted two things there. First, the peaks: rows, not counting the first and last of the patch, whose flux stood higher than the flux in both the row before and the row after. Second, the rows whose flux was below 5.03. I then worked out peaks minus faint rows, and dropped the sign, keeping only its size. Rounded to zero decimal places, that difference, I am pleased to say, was 2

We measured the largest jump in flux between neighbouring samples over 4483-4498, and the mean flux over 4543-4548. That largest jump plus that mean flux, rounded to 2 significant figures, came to 5.5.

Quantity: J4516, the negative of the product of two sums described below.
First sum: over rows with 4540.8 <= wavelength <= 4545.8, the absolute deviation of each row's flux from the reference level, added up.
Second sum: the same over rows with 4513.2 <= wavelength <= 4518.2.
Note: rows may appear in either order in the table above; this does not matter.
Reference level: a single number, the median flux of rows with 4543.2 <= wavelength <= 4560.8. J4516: -1.0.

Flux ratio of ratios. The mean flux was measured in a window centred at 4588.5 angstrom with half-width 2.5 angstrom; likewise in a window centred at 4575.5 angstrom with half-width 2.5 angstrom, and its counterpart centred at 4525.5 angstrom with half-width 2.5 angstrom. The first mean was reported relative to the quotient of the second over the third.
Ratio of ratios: 4.9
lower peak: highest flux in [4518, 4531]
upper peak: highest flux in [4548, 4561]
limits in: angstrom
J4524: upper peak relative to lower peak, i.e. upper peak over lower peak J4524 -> 1.17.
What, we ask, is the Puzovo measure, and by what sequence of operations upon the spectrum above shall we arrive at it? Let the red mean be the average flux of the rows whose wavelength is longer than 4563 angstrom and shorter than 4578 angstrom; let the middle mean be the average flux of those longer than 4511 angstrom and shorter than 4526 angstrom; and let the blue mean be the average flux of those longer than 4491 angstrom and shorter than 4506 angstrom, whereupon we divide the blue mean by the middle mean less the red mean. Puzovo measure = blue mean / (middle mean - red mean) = -16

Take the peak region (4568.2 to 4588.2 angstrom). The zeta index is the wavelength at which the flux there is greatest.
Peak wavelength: 4569.5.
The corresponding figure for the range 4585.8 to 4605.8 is 4587.0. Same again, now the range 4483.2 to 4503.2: 4502.0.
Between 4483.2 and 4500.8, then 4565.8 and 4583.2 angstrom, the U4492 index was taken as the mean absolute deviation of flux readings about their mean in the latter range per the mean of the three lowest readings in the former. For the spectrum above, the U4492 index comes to 0.040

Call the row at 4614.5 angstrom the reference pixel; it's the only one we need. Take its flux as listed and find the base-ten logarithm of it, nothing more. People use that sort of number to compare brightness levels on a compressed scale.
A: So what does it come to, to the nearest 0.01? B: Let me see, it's 0.77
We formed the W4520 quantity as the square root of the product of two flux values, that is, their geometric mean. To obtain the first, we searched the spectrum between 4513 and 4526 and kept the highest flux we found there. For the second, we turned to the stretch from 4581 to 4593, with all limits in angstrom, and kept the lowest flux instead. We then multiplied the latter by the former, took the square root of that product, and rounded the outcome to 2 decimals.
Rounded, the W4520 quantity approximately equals 5.31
